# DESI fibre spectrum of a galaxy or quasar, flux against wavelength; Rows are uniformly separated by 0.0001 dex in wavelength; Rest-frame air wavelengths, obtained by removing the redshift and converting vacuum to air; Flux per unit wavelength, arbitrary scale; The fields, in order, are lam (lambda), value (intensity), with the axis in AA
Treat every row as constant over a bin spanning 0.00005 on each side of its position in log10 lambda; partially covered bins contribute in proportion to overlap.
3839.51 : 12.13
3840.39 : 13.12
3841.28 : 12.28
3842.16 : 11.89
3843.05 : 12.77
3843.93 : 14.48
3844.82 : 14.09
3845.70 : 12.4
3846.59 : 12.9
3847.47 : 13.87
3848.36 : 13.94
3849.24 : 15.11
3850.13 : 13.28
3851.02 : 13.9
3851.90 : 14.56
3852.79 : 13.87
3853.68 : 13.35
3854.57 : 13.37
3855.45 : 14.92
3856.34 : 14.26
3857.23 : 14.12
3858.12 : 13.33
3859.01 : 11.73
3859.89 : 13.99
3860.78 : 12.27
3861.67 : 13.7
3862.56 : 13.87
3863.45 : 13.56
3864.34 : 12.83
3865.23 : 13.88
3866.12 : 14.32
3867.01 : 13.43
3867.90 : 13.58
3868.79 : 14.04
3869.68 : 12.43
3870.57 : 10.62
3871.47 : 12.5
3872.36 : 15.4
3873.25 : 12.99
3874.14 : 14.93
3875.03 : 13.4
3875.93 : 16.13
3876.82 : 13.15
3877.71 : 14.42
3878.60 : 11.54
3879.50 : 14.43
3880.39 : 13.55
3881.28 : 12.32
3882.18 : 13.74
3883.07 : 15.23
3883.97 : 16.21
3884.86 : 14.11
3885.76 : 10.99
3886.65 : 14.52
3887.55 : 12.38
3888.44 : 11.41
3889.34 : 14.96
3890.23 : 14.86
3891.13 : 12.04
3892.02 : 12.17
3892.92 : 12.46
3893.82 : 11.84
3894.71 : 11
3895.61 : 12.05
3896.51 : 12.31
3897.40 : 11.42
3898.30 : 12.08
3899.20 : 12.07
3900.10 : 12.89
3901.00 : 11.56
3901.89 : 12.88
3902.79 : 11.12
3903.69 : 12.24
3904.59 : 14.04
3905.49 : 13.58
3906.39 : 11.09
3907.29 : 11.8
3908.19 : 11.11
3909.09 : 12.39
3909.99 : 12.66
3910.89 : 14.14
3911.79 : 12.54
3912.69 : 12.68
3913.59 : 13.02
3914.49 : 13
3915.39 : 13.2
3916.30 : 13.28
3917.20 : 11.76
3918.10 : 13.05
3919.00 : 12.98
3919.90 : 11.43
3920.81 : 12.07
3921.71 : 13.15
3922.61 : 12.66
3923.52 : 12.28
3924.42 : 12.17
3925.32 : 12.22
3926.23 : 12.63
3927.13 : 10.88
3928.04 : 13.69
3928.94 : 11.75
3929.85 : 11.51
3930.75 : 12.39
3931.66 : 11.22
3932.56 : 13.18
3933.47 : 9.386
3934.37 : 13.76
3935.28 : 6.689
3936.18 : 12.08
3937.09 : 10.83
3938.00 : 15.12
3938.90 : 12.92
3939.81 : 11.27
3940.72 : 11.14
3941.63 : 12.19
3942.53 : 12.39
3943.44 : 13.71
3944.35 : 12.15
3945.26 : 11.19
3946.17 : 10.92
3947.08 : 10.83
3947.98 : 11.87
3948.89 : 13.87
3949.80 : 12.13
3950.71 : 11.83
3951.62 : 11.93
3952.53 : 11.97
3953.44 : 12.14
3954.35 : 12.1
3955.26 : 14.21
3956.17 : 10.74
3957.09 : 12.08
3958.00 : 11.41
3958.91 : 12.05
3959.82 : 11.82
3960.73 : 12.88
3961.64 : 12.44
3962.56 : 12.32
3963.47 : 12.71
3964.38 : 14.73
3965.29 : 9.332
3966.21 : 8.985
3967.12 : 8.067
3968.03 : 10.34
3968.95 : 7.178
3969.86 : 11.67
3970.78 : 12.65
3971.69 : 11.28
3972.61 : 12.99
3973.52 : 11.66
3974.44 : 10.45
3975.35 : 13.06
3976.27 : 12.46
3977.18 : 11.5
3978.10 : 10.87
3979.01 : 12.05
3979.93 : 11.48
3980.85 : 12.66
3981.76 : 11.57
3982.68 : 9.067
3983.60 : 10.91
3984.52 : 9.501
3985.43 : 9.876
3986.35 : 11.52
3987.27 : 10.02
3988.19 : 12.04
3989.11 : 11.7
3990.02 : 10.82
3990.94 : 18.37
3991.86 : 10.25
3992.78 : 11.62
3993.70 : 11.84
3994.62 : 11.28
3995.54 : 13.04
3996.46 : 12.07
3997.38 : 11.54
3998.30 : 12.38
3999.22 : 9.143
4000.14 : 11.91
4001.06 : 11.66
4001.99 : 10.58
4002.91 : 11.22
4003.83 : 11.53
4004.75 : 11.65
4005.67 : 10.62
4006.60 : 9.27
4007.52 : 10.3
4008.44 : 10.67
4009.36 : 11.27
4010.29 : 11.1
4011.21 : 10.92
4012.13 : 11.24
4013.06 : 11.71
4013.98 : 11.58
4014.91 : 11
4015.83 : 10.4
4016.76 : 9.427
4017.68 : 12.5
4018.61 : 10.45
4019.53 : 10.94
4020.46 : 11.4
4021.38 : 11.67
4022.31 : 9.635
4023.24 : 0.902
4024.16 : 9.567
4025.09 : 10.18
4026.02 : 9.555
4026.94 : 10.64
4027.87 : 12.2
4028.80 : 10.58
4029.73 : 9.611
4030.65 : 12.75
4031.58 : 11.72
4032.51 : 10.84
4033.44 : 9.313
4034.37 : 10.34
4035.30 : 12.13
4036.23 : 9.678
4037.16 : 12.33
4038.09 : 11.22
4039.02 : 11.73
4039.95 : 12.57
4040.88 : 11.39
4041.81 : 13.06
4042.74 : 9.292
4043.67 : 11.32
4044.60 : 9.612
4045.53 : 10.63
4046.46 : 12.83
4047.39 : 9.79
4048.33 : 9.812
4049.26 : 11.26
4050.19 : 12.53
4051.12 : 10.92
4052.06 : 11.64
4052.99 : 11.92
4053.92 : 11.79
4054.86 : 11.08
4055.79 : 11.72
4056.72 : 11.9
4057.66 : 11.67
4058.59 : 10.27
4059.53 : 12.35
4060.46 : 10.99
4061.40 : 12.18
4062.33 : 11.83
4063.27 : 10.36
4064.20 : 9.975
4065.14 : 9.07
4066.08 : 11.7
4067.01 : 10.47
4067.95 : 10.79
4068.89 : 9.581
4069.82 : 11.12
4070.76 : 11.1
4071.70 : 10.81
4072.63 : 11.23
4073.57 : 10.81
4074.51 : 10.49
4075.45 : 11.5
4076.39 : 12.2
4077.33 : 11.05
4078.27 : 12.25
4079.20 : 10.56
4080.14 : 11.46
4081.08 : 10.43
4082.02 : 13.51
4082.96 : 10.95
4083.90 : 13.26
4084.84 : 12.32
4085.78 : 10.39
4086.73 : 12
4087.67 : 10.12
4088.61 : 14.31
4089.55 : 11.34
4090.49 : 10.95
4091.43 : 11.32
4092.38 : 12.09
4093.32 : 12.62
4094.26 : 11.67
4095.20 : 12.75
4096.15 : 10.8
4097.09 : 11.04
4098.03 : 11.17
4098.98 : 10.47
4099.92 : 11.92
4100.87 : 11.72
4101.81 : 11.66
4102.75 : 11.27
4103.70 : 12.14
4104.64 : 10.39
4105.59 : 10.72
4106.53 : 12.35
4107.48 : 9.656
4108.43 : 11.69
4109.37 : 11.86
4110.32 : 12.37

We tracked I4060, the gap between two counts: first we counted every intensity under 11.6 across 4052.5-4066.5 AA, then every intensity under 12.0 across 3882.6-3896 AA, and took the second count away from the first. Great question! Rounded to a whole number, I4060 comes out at 2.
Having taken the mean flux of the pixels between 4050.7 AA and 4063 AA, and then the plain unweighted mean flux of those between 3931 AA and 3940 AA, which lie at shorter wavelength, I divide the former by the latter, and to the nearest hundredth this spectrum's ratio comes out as 0.99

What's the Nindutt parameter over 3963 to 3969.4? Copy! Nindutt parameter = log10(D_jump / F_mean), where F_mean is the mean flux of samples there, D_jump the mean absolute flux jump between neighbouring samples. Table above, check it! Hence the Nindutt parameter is -0.64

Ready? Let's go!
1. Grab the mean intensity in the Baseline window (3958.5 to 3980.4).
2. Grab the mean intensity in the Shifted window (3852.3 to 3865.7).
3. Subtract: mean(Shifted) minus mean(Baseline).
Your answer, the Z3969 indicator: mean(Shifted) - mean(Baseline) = 2.08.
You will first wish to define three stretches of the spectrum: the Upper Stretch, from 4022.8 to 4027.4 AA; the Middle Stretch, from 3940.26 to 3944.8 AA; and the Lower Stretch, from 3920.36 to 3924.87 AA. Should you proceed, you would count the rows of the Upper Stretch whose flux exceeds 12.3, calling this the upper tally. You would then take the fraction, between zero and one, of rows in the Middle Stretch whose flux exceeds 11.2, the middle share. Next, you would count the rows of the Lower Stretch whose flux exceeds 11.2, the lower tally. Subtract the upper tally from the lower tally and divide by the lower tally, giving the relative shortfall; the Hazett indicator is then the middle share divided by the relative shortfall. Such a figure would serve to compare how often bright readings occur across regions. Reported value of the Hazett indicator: 0.80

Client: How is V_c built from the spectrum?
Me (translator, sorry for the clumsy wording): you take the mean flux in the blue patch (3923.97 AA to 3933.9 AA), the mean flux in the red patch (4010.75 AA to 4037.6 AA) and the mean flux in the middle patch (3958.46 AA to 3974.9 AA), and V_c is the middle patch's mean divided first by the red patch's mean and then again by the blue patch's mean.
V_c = 0.090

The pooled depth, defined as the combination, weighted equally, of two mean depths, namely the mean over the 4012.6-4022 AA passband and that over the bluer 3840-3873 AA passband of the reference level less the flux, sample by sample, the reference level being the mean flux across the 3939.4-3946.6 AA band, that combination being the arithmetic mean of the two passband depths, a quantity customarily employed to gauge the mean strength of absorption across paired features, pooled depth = -0.4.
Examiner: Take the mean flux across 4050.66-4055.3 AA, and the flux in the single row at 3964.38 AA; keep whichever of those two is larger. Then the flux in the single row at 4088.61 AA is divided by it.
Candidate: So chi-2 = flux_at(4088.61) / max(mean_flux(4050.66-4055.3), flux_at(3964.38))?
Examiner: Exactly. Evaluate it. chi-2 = 0.97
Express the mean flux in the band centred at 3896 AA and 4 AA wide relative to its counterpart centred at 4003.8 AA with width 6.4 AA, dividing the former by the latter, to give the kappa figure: 1.07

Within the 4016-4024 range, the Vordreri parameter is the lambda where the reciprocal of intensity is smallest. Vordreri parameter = 4017.68 AA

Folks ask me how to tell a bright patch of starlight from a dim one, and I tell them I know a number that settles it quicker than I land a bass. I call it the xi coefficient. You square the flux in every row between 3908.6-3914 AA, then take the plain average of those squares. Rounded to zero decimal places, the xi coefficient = 167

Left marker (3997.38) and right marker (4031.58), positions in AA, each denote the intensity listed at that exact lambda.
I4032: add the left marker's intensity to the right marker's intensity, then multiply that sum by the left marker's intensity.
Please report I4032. 268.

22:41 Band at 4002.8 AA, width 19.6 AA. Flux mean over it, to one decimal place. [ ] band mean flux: 11.2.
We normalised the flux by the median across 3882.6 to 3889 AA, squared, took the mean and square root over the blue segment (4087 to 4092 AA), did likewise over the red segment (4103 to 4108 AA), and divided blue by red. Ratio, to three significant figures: 1.05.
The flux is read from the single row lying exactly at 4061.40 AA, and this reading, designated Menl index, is 12.18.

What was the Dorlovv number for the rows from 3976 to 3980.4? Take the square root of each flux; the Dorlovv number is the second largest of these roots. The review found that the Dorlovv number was 3.47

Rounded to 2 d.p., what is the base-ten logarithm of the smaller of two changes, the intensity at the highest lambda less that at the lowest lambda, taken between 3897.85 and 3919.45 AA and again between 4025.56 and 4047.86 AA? -0.63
